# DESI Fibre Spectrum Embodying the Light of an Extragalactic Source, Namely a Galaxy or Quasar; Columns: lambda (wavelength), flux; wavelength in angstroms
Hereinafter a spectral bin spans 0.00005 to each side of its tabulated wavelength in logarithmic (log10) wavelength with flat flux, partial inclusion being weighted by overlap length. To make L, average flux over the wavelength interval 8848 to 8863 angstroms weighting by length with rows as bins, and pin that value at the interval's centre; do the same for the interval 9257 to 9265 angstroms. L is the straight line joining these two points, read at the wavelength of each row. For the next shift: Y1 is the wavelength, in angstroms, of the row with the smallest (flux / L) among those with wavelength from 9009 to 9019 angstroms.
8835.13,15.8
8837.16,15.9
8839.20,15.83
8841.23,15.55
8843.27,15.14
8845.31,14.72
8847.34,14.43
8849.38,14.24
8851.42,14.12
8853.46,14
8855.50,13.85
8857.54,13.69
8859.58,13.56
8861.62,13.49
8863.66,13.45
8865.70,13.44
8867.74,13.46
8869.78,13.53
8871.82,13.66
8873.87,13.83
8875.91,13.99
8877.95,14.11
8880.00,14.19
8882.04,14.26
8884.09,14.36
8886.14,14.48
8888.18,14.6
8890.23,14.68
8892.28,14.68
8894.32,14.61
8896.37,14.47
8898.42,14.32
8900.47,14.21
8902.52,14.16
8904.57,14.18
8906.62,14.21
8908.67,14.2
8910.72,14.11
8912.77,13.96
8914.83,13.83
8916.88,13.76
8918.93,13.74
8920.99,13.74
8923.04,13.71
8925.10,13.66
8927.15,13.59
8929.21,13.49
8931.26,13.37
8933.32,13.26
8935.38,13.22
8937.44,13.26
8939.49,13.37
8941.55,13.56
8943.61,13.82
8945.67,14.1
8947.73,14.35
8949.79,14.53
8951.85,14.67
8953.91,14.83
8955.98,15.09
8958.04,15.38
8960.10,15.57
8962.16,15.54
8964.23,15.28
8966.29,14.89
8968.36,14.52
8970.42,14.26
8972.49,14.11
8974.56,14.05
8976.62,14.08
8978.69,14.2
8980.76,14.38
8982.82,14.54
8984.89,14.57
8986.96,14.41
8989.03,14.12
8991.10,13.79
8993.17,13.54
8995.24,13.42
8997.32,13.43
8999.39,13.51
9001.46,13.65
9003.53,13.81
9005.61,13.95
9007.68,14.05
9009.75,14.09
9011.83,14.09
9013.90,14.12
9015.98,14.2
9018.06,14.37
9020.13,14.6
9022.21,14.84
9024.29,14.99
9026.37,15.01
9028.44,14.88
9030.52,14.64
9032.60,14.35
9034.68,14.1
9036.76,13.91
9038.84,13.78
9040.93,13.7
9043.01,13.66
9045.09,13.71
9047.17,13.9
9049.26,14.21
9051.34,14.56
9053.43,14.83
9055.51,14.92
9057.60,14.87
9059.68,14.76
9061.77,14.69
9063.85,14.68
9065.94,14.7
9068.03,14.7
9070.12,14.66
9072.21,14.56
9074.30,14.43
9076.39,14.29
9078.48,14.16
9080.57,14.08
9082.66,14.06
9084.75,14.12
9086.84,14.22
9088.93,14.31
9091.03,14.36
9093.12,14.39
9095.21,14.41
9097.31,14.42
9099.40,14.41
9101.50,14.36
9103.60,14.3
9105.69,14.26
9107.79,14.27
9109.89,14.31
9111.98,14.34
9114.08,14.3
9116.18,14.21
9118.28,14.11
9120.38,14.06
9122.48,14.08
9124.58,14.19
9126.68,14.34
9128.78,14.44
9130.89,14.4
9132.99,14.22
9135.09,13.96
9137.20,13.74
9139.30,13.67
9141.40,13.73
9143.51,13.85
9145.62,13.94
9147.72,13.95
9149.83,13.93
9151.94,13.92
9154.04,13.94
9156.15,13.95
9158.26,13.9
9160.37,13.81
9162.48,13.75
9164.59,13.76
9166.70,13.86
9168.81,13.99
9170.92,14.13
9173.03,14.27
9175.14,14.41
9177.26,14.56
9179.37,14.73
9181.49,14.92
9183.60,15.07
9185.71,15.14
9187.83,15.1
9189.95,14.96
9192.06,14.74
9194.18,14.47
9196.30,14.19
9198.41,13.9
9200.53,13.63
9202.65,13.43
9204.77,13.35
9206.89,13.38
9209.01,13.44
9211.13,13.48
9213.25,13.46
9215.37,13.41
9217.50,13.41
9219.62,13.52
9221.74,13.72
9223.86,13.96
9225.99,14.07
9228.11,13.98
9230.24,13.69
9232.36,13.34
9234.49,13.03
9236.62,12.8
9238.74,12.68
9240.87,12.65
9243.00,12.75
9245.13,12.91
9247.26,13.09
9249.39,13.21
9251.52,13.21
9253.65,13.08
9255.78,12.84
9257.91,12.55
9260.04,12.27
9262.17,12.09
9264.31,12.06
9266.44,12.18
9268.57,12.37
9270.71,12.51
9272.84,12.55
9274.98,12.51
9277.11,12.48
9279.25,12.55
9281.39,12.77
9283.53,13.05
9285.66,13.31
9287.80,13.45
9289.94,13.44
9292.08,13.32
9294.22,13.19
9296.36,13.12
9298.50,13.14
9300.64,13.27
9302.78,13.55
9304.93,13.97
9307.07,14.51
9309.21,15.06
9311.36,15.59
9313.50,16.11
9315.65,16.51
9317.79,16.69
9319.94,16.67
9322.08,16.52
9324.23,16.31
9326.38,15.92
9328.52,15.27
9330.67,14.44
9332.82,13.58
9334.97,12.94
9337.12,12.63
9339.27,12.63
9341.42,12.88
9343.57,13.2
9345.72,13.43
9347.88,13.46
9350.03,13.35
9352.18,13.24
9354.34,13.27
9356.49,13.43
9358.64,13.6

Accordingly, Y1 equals 9009.75 angstroms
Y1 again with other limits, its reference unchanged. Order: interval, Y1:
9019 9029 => 9020.13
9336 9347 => 9337.12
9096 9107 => 9105.69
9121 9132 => 9122.48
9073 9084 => 9082.66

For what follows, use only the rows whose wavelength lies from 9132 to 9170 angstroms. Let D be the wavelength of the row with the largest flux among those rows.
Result 9132.99 angstroms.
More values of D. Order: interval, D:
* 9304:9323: 9317.79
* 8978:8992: 8984.89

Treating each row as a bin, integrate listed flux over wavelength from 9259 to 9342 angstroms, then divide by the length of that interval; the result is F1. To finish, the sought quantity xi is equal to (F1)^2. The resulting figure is 190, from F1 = 13.8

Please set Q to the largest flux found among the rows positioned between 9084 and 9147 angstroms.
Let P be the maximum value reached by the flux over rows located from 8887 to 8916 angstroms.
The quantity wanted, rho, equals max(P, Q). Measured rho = 14.7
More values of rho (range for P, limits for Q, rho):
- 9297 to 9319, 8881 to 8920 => 16.7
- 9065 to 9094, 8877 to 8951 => 14.7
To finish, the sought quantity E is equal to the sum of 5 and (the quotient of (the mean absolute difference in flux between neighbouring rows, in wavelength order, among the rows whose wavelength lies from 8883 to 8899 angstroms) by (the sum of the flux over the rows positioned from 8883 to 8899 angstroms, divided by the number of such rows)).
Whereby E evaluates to 5.01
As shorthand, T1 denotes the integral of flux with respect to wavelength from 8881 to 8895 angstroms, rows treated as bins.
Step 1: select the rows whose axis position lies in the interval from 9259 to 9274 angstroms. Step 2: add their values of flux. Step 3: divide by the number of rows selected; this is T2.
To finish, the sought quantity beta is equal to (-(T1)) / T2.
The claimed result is -16.5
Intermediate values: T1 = 203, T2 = 12.3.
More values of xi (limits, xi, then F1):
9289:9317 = 203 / 14.2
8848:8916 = 198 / 14.1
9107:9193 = 202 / 14.2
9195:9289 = 172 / 13.1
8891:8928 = 198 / 14.1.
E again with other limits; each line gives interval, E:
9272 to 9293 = 5.01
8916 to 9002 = 5.01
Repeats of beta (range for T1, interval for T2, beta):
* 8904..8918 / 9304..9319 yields -12.7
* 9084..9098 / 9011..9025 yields -13.9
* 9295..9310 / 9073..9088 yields -14.6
